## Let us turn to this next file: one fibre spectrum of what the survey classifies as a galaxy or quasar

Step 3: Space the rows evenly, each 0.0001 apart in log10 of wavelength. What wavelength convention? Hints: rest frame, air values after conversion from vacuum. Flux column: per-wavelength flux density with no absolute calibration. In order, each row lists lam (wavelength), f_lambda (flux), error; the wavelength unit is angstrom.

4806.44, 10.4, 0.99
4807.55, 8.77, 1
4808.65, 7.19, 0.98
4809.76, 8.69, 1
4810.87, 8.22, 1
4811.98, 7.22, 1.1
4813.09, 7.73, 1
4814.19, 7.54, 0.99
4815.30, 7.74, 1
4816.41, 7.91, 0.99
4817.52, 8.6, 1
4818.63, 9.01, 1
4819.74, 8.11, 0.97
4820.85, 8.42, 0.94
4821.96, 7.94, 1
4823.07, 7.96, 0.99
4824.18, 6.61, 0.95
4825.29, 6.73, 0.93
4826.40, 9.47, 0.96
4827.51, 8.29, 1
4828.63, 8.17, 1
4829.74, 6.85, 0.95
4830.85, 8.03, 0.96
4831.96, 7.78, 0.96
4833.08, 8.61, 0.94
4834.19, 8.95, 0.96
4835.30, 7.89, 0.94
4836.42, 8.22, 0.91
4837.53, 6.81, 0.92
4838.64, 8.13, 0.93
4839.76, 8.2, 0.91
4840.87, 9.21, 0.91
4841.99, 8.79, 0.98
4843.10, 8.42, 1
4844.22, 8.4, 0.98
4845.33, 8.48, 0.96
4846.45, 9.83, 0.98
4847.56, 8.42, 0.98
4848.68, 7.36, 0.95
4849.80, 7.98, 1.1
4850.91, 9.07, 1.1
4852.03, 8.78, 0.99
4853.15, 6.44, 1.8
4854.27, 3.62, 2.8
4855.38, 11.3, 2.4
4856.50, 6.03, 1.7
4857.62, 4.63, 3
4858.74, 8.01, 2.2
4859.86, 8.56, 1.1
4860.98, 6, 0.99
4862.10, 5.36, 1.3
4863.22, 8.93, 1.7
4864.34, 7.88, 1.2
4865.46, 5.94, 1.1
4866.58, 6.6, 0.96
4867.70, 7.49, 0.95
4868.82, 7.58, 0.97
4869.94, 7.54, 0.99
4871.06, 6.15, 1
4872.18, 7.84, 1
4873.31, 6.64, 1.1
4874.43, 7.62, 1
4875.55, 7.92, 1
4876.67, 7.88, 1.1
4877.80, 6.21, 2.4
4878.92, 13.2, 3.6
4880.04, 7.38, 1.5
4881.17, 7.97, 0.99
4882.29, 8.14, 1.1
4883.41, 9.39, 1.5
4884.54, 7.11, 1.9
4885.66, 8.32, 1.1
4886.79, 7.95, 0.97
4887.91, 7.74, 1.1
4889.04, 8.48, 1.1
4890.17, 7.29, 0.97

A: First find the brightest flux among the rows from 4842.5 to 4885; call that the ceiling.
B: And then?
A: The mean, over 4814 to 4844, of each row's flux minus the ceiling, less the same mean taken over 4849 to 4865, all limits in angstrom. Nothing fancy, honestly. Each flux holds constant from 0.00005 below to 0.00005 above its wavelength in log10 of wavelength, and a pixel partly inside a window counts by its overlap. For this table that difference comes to 0.8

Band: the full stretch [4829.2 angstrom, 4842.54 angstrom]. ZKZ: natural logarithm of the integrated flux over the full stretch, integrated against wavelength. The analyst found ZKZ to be 4.69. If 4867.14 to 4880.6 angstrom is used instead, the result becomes 4.65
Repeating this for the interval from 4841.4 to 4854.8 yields 4.67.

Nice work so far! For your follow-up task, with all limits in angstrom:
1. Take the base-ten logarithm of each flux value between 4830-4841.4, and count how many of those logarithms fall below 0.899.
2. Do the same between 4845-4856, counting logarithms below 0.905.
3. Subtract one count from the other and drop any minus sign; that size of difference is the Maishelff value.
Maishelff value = 1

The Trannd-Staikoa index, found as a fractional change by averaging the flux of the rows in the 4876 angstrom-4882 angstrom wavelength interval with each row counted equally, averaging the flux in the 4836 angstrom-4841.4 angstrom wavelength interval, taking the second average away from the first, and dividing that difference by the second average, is 0.05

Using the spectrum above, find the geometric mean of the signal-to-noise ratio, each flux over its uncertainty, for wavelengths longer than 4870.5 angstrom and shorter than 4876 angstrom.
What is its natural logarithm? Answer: 2.0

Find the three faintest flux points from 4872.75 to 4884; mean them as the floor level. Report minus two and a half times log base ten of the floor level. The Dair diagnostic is -2.07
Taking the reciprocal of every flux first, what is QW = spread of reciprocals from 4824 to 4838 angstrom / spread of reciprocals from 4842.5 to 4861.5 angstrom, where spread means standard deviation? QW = 0.32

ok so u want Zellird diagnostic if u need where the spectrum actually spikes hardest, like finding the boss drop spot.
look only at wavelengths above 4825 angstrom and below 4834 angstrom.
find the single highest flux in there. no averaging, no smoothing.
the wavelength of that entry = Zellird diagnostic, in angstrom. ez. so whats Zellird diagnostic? 4826.40 angstrom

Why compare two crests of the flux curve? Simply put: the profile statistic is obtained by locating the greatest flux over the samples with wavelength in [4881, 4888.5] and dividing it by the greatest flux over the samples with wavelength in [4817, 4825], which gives 1.04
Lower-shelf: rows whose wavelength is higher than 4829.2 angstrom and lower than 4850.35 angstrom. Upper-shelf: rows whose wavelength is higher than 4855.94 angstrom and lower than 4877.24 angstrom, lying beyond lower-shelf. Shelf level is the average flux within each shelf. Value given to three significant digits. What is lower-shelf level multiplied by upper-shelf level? 58.3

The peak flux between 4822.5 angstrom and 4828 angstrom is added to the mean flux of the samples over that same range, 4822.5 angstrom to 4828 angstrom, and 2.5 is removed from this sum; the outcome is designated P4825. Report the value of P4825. 14.8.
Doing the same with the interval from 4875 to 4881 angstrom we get 19.2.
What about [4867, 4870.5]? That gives 12.6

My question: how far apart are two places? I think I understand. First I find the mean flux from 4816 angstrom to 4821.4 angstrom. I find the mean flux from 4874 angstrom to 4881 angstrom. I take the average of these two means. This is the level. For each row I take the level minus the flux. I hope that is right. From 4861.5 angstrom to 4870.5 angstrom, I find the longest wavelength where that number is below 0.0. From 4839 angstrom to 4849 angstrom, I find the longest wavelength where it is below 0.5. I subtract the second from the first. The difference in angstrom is 15.7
